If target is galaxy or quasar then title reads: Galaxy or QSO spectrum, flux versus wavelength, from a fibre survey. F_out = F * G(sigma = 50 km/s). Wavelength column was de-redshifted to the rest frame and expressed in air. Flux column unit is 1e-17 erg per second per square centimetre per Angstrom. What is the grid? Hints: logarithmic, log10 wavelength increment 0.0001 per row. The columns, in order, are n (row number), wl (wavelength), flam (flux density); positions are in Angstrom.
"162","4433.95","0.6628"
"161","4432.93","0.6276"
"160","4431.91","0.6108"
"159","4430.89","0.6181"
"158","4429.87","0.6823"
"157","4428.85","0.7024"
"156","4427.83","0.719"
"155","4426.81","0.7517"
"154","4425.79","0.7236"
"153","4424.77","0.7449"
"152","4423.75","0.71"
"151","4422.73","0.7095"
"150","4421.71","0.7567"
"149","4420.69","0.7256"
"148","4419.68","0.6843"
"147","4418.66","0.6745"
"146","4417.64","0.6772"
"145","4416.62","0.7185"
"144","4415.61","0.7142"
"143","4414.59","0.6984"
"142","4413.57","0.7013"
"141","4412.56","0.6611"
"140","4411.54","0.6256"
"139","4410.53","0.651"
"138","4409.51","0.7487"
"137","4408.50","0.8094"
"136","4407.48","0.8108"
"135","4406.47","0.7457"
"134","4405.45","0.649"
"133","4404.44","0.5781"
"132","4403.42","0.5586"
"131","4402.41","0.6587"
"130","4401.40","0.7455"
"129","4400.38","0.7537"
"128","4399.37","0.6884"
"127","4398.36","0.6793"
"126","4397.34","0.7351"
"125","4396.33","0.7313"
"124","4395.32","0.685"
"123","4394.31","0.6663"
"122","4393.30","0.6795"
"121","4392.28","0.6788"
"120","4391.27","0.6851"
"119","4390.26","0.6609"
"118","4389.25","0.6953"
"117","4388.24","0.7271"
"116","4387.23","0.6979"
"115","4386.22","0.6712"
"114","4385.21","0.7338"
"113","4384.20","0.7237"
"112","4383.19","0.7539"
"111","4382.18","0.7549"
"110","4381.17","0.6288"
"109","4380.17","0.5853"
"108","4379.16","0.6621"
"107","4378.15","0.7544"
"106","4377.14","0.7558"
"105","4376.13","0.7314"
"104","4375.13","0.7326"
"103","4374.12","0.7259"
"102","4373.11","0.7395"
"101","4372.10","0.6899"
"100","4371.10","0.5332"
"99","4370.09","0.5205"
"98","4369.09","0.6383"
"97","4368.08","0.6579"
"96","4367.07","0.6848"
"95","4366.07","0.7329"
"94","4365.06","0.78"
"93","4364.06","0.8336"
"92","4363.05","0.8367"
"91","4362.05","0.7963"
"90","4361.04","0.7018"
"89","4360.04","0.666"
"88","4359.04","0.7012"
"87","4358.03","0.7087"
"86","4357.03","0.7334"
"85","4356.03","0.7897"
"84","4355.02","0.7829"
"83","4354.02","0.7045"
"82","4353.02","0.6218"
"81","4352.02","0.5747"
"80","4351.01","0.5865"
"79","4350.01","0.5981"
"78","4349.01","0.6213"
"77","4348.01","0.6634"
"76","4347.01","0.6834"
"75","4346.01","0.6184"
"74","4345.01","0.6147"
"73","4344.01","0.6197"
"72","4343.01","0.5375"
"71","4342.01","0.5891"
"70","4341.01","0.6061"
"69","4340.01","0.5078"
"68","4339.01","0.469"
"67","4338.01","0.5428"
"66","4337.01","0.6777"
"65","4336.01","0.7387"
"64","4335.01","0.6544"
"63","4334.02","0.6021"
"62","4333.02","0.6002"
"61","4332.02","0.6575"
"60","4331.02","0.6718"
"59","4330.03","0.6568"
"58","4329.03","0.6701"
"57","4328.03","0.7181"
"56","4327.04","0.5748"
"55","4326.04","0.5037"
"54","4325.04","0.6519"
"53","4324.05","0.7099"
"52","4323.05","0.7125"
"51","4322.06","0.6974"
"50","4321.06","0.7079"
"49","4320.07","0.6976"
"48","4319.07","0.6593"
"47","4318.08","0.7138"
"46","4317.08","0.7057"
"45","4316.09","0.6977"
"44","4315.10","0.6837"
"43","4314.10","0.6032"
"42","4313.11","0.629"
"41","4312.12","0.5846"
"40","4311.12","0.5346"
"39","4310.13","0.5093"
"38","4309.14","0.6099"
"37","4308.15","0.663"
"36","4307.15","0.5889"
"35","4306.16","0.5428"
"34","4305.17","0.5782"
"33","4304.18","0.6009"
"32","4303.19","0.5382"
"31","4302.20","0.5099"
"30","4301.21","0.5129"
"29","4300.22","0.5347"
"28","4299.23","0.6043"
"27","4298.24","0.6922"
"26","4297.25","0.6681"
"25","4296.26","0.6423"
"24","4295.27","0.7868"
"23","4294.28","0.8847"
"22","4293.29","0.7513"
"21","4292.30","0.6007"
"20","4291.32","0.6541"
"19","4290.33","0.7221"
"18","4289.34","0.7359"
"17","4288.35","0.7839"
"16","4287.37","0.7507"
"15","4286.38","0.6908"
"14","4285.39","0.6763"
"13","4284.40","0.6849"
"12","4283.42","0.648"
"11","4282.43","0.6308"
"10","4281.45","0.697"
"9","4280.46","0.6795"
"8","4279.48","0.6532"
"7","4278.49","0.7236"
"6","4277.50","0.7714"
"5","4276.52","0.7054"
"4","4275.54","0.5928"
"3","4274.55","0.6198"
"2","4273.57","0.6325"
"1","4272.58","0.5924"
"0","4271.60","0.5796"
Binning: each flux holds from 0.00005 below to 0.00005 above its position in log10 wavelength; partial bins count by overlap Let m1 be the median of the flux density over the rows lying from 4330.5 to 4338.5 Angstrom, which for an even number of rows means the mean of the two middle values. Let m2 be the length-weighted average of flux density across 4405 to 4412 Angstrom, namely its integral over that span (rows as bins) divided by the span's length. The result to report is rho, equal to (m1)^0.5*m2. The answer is 0.584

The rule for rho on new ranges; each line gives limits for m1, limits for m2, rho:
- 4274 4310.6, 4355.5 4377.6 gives 0.577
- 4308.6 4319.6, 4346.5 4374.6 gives 0.547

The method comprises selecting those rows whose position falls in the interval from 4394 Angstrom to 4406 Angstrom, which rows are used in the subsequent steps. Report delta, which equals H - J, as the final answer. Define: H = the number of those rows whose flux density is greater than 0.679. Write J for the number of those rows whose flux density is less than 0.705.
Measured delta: -1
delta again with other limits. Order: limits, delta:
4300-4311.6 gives -12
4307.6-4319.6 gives -6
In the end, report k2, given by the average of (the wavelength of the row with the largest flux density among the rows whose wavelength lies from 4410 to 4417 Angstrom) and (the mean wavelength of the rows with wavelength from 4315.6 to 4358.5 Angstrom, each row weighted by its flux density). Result 4376.8 Angstrom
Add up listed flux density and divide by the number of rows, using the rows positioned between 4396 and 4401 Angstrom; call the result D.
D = 0.72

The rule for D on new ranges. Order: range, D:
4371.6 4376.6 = 0.72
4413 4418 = 0.70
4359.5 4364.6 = 0.77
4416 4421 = 0.70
